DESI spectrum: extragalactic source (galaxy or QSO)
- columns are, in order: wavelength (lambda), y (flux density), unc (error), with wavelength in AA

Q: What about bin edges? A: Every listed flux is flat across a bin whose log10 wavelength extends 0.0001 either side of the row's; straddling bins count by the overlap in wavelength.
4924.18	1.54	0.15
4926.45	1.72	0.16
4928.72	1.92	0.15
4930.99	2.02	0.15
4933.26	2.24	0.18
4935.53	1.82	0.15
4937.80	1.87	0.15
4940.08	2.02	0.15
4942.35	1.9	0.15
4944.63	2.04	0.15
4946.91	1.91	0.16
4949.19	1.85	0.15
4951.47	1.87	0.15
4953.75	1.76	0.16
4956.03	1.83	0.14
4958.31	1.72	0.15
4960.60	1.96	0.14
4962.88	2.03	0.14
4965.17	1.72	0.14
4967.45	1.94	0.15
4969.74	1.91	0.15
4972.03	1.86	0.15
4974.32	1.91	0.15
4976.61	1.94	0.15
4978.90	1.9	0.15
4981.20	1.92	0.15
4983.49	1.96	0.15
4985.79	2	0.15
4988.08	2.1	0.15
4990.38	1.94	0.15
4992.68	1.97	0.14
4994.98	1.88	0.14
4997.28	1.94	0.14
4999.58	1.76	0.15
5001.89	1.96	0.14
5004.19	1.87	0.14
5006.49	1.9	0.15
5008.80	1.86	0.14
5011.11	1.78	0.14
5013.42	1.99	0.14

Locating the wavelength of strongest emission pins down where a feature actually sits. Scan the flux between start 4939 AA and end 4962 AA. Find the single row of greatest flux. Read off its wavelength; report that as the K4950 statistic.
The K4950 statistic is 4944.63 AA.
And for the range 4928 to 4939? 4933.26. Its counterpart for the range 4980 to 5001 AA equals 4988.08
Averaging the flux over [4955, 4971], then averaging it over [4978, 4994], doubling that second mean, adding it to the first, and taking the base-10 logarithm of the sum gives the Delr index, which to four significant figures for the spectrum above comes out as 0.7644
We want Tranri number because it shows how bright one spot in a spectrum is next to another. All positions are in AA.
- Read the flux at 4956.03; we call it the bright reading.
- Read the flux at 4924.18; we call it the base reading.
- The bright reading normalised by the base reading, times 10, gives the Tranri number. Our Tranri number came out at 11.9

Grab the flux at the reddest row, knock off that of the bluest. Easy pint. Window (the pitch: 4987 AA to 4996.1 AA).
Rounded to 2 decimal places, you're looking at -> -0.22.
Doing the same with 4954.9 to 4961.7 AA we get 0.13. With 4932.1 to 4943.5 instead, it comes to -0.34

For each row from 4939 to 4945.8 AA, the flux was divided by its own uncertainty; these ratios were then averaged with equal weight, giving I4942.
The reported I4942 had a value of 13.2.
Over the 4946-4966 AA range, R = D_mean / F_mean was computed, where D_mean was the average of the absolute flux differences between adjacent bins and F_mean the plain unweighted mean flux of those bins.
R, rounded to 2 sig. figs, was 0.067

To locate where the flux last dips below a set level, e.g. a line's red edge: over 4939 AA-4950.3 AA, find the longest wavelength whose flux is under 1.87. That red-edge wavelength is 4949.19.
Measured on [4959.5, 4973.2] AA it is 4972.03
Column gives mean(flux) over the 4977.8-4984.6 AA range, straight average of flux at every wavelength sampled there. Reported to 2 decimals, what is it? 1.93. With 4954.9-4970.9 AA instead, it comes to 1.87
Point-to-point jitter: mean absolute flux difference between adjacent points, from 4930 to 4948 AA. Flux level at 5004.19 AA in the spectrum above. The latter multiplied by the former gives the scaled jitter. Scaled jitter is 0.33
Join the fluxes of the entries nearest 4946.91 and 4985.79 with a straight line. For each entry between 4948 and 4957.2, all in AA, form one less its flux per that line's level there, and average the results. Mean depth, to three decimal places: 0.050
